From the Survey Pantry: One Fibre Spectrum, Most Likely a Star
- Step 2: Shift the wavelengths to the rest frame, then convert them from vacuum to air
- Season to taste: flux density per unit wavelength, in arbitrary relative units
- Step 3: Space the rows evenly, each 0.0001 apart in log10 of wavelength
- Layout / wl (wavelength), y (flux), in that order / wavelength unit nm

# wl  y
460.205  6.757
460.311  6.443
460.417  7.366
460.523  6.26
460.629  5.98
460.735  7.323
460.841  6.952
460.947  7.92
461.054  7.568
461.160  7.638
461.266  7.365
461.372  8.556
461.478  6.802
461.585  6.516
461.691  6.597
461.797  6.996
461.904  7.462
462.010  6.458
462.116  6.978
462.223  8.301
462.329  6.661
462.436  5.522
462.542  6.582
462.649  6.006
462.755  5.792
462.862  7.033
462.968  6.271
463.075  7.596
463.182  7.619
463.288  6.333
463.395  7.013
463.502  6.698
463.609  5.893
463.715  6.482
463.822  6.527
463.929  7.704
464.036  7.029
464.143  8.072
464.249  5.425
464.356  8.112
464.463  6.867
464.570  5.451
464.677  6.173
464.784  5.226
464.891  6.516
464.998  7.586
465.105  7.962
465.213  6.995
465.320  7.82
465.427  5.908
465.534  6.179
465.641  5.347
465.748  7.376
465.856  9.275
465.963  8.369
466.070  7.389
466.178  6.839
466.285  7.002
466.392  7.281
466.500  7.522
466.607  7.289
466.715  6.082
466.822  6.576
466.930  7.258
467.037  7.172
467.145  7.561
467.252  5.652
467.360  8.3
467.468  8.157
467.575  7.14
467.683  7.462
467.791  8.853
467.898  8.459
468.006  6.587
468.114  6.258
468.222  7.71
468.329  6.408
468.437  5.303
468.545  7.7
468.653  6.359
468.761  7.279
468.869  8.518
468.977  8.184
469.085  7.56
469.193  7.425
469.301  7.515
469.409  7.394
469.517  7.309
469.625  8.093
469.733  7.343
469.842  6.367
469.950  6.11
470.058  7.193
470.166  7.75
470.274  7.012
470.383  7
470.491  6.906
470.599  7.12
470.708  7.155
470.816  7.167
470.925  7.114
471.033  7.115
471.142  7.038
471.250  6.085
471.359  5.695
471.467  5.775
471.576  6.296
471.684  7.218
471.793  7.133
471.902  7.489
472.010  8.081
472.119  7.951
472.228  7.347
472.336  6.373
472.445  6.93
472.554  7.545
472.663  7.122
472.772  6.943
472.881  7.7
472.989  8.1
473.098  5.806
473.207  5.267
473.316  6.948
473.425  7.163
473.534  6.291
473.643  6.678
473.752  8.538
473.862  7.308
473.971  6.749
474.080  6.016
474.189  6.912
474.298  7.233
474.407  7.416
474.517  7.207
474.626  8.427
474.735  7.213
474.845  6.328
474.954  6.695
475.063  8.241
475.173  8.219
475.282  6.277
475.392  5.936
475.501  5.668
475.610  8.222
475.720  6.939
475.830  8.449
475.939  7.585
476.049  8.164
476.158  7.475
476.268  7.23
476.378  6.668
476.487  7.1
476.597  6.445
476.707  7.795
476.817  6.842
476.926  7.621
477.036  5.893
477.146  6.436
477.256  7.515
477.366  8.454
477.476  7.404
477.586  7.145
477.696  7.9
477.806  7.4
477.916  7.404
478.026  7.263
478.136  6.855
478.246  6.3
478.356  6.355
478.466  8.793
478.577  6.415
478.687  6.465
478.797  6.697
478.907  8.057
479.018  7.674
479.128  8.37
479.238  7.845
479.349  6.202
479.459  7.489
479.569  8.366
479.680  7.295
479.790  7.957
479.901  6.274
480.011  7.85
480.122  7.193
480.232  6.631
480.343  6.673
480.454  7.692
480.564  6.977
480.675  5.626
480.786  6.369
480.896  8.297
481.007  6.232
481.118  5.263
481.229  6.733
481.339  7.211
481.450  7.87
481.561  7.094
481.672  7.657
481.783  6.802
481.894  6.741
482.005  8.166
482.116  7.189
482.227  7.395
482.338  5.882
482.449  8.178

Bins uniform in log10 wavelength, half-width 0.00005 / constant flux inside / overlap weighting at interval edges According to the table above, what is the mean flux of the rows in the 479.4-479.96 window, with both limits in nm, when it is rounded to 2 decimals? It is 7.48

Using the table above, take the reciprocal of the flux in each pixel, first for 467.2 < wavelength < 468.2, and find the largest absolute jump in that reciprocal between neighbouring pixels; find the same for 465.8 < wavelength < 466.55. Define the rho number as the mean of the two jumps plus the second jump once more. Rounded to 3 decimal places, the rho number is 0.052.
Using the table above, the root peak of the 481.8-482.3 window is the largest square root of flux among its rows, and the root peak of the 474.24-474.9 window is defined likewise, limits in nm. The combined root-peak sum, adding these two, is 5.76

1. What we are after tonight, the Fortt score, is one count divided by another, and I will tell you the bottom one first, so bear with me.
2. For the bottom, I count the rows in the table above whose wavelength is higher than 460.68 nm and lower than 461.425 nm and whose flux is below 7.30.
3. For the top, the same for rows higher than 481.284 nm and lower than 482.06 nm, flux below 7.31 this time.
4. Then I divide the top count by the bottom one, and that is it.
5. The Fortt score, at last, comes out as 4.00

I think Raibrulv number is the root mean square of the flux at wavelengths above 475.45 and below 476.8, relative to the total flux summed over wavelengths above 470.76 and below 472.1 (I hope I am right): 0.089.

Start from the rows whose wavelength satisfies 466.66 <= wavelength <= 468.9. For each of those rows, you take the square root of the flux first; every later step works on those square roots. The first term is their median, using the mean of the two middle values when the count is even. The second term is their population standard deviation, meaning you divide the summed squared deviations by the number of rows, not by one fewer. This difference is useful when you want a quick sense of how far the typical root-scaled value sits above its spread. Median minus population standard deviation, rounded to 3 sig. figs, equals 2.51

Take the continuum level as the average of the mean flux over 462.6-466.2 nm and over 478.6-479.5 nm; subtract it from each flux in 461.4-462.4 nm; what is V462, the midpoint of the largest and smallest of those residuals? 0.3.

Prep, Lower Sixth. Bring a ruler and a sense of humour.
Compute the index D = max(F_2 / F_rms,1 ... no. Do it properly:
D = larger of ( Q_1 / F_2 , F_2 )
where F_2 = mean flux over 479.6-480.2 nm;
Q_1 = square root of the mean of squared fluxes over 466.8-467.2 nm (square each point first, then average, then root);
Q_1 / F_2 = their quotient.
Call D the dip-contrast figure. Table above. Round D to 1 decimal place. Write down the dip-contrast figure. 7.3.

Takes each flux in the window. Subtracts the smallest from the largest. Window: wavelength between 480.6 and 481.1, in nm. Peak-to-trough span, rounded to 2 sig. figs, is 2.7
